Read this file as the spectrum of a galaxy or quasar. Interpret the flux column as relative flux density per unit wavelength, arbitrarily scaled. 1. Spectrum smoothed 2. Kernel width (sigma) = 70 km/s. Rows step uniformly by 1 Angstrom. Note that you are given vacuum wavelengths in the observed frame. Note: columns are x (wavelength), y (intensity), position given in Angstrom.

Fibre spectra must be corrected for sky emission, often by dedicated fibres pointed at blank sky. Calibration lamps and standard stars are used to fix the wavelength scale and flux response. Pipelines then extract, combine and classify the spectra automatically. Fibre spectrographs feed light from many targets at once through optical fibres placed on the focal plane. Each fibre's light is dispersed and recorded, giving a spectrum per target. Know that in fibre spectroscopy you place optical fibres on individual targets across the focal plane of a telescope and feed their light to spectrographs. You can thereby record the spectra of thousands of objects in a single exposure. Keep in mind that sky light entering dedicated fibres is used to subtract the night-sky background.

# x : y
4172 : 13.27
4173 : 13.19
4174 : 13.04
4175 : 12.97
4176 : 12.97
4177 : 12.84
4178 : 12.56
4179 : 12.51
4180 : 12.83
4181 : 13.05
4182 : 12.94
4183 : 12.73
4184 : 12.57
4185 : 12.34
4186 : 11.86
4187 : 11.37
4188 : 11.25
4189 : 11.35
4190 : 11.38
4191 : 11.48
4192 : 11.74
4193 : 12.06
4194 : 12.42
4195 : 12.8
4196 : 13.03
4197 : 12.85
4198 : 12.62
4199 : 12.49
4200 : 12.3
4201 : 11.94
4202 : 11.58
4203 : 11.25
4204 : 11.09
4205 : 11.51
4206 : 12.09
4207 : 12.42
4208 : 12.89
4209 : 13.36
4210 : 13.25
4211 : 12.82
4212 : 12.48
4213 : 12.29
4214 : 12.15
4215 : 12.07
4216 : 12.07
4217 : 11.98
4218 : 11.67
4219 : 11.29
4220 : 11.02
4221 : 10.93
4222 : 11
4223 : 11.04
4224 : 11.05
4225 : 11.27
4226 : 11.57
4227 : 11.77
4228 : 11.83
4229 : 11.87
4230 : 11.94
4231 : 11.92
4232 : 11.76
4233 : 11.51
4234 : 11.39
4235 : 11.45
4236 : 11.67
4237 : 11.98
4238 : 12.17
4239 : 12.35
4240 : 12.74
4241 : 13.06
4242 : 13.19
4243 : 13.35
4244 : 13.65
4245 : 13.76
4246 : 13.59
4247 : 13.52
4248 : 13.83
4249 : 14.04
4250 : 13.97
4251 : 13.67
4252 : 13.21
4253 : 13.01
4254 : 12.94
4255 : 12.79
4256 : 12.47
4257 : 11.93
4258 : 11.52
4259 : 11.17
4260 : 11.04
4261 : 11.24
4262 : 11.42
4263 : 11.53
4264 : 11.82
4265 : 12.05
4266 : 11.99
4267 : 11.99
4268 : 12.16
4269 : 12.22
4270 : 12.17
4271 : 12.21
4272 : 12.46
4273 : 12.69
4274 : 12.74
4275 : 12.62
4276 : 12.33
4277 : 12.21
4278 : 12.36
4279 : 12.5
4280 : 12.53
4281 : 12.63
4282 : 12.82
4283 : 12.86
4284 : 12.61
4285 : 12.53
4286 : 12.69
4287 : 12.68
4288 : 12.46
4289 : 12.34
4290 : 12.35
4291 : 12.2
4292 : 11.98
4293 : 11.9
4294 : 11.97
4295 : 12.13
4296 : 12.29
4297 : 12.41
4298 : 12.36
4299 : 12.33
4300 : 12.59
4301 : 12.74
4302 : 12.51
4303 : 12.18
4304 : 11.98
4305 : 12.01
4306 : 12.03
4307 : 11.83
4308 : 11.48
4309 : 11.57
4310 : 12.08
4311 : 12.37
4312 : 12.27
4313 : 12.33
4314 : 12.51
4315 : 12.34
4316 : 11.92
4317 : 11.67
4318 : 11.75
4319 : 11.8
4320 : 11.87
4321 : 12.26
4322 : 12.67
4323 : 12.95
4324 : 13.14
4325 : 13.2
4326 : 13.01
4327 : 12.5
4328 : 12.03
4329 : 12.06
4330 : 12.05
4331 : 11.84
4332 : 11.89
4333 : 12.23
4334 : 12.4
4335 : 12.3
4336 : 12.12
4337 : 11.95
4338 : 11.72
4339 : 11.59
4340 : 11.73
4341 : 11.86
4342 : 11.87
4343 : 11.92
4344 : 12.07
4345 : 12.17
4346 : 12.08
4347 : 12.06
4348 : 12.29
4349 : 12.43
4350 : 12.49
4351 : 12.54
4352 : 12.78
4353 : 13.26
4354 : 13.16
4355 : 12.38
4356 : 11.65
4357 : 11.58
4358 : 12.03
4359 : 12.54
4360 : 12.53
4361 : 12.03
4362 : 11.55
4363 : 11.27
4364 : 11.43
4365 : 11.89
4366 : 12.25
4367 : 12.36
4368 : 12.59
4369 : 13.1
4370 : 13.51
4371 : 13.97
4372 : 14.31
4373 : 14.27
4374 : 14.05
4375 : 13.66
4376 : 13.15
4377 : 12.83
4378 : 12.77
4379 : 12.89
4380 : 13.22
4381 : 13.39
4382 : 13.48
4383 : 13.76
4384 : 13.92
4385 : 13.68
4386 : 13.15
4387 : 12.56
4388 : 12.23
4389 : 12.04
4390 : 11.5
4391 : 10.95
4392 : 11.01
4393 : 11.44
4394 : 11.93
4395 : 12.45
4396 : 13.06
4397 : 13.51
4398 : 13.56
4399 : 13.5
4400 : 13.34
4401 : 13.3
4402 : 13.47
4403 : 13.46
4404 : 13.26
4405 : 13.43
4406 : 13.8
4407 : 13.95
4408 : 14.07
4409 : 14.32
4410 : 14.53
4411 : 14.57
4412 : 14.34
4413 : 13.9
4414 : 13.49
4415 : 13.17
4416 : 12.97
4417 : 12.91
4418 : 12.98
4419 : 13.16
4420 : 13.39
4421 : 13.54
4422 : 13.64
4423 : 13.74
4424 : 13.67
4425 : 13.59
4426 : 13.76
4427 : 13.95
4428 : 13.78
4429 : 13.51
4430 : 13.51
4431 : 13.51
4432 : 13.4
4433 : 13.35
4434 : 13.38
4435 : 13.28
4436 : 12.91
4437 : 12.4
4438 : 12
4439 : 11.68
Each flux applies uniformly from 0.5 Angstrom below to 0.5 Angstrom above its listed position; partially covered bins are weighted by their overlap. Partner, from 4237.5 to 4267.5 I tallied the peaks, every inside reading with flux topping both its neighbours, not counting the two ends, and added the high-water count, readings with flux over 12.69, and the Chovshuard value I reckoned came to 19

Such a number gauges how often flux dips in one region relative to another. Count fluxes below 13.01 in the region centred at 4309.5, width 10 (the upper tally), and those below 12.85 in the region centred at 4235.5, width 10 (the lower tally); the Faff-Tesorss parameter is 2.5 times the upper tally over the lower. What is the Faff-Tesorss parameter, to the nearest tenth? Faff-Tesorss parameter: 2.5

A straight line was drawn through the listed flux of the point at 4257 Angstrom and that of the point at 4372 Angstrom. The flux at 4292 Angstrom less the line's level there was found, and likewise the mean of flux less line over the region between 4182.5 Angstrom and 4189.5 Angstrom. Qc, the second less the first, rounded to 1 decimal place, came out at 2.1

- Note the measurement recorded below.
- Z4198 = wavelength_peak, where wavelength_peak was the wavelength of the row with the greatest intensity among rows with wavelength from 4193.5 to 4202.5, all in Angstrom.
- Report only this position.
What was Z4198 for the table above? 4196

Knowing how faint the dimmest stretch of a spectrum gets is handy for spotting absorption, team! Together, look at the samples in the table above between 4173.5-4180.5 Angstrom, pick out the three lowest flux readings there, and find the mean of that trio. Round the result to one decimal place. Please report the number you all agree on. 12.6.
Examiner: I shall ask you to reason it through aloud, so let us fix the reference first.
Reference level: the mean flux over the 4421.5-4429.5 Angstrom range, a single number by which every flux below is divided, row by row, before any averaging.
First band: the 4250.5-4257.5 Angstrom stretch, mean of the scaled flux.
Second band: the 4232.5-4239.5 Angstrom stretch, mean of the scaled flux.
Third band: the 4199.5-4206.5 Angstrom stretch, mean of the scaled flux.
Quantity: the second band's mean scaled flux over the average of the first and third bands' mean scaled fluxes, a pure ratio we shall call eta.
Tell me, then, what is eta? 0.96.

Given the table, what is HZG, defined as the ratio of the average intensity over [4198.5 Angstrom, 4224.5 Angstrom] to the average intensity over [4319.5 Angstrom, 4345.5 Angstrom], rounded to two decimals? 0.98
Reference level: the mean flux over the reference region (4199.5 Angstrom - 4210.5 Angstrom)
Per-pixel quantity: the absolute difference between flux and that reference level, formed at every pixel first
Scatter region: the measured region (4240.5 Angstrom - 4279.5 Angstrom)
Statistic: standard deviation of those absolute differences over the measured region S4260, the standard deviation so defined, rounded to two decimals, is 0.56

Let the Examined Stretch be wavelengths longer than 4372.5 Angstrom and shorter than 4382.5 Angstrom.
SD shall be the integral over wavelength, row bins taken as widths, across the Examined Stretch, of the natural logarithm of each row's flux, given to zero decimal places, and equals 26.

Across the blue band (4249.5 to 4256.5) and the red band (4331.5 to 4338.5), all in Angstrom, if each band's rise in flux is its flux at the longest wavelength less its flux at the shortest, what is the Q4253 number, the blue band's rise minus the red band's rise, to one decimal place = -1.3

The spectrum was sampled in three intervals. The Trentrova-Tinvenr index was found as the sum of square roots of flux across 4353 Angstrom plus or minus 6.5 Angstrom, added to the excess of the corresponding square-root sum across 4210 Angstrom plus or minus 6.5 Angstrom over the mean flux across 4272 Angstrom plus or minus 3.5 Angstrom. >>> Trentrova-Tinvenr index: 79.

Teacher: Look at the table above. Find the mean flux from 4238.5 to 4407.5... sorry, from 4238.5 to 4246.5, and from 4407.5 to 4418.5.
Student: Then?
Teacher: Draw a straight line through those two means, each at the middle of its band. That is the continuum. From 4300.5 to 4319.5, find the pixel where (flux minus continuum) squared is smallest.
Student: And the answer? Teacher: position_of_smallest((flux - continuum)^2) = 4301 Angstrom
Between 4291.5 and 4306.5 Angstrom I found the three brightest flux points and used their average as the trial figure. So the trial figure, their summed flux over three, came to 12.6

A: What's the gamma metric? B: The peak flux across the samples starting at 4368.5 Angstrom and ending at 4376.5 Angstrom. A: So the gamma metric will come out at 14.31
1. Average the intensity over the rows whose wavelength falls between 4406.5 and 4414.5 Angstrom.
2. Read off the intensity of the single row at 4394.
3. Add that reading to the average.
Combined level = 26.1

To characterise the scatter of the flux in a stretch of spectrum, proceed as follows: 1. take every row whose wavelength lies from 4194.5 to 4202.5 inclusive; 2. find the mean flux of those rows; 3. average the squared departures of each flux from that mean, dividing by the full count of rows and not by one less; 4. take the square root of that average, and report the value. 0.5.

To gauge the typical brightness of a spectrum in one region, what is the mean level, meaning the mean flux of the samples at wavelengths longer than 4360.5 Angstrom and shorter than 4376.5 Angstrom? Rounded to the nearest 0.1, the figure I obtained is 12.8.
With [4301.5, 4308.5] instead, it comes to 12.0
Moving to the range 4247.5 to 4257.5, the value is 13.2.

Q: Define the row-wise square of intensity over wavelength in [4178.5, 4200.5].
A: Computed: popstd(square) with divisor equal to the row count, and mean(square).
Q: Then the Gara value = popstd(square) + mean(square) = 165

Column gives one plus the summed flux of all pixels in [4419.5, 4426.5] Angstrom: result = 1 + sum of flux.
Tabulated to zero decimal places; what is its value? 96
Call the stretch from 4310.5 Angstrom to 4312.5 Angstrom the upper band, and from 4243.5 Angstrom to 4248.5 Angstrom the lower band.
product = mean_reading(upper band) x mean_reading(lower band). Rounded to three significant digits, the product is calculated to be 168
